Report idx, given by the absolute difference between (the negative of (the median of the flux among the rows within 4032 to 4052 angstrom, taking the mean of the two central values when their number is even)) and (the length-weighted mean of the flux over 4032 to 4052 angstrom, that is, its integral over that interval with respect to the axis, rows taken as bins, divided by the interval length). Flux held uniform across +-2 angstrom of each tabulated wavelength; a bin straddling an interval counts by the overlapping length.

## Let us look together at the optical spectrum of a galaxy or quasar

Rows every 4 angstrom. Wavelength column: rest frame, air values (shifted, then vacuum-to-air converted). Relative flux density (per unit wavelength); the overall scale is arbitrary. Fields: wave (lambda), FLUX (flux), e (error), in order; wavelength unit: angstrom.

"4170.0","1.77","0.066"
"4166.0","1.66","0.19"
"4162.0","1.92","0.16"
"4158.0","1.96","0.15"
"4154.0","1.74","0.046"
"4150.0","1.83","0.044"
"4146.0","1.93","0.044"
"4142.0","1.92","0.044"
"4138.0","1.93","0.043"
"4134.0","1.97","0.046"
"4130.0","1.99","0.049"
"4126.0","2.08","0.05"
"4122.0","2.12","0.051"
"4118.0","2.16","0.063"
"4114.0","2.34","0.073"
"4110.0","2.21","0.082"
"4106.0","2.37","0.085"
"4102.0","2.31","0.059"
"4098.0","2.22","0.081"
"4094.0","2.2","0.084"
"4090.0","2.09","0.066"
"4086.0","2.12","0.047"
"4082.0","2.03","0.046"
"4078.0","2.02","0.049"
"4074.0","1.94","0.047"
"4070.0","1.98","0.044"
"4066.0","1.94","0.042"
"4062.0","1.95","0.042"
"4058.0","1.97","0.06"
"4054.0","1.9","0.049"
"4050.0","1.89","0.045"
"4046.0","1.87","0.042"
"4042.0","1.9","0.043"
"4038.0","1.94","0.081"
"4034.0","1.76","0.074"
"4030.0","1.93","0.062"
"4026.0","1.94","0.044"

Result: 3.76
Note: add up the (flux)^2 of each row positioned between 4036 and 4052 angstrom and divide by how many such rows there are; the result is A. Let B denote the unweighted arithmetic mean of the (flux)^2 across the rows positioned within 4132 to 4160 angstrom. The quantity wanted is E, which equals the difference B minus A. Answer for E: -0.01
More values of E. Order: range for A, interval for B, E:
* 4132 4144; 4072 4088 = 0.35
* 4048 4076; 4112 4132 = 0.83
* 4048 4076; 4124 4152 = 0.05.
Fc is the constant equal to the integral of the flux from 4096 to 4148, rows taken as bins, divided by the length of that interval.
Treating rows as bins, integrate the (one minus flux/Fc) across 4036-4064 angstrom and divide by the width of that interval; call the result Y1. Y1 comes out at 0.095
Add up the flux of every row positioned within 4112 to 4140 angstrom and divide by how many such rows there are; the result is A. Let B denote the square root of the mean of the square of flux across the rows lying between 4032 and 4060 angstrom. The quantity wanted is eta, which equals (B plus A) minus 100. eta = -96.0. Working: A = 2.08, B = 1.89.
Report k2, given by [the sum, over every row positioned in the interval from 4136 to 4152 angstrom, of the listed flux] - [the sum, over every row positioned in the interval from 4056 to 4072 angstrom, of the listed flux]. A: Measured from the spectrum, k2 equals -0.2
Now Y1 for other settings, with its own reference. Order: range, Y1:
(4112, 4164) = 0.060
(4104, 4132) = -0.029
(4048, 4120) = 0.013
